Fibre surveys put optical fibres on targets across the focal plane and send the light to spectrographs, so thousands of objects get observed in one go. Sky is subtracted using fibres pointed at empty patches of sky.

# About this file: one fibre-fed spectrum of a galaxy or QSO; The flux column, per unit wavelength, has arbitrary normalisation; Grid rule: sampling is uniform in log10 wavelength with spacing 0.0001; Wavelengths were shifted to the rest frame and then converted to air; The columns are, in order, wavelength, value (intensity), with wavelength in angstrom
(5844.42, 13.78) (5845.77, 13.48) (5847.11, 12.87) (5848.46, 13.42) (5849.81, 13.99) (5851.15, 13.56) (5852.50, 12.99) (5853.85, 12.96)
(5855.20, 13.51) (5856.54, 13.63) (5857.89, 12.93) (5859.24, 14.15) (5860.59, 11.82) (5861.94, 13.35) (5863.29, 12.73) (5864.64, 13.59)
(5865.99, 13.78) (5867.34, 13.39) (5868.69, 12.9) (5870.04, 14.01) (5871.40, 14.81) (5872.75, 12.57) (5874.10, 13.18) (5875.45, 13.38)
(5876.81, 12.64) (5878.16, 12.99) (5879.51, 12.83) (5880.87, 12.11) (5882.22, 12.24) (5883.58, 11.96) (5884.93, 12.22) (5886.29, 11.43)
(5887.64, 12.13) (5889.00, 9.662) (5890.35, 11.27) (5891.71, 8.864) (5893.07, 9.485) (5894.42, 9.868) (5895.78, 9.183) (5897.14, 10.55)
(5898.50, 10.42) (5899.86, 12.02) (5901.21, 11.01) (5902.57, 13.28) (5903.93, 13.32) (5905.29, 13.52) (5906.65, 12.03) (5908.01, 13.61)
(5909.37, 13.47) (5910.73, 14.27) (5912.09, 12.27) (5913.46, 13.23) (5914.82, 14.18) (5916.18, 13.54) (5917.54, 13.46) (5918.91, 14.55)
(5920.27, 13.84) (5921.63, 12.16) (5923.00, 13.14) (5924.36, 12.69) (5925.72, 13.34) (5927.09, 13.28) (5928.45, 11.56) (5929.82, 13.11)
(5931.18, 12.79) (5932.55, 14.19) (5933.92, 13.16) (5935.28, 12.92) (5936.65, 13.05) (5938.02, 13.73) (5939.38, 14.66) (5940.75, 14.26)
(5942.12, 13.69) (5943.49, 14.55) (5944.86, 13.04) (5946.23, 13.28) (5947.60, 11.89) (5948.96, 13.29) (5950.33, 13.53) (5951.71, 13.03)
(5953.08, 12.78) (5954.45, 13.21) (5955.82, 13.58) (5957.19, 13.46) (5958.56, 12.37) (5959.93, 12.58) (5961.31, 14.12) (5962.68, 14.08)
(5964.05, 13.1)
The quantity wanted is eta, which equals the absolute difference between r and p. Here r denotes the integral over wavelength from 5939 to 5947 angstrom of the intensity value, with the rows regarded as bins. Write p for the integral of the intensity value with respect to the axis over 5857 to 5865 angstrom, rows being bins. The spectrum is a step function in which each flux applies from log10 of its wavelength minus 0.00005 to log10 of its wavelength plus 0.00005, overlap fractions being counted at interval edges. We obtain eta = 6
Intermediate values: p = 105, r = 111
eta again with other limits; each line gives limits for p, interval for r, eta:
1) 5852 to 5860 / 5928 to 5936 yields 3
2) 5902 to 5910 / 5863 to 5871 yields 2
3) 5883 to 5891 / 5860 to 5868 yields 13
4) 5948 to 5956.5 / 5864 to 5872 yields 2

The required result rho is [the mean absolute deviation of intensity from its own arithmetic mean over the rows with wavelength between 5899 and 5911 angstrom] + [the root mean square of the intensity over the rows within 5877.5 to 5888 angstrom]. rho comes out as 13.1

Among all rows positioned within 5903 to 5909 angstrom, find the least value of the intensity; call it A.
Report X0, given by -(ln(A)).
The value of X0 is -2.49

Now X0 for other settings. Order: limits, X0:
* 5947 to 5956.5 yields -2.48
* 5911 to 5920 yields -2.51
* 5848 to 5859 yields -2.56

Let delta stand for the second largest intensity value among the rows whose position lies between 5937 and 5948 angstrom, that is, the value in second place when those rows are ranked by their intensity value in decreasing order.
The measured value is 14.55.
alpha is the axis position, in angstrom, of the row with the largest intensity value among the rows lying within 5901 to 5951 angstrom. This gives 5939.38 angstrom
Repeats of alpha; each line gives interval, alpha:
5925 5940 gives 5939.38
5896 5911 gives 5910.73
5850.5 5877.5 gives 5871.40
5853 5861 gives 5859.24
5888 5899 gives 5890.35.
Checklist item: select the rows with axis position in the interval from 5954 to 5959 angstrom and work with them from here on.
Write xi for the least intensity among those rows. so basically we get 12.37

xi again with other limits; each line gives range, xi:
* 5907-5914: 12.27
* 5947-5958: 11.89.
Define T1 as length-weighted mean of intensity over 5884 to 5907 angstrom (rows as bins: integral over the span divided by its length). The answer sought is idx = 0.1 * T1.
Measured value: 1.12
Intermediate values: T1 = 11.2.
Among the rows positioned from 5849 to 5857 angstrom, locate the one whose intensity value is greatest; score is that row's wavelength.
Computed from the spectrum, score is 5849.81 angstrom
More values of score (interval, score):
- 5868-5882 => 5871.40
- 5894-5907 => 5905.29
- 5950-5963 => 5961.31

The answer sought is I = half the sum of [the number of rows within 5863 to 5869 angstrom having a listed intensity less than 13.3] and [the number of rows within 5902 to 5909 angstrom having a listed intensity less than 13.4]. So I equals 2.50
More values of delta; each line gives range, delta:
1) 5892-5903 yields 12.02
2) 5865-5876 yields 14.01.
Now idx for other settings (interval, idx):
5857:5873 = 1.34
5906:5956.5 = 1.33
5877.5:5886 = 1.23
